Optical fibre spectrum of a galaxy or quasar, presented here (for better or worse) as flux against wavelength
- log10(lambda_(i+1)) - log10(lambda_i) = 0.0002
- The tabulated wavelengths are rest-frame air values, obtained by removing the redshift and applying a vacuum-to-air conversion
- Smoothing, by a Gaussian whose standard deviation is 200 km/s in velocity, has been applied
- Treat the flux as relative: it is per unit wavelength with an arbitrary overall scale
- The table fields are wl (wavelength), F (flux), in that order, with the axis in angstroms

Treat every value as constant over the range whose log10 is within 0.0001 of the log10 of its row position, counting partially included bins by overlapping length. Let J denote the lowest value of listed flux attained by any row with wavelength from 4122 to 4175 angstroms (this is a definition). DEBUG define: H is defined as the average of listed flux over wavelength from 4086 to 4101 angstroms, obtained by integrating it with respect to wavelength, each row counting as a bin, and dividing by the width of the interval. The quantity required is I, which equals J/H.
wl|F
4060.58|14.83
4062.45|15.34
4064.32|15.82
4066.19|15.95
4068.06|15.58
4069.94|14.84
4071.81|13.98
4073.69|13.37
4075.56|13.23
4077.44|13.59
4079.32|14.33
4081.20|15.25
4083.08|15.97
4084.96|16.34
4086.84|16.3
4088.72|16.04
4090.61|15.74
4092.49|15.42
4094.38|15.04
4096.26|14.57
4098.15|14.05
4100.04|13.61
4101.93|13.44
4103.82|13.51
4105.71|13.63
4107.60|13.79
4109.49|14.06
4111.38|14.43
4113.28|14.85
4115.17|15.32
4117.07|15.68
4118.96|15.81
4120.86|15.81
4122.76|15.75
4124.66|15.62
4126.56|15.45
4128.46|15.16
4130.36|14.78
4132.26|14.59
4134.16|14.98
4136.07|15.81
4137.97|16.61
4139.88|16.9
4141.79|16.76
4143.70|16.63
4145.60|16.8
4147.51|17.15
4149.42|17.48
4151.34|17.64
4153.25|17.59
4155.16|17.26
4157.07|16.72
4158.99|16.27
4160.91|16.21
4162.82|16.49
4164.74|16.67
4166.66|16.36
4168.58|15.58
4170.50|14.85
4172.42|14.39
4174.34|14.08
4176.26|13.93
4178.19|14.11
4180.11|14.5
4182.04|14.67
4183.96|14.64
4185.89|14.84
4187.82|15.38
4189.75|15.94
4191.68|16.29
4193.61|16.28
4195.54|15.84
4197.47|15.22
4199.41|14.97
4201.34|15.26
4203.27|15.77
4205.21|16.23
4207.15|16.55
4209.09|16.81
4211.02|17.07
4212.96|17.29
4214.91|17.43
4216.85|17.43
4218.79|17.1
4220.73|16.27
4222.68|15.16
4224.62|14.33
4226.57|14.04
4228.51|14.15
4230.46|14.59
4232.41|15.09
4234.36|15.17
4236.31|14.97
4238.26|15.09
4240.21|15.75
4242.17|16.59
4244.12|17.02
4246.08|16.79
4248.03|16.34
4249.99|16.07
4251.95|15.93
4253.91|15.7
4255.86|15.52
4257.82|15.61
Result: 0.93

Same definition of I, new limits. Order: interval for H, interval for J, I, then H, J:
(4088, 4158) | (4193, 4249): 0.90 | 15.5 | 14.04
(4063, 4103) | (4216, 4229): 0.94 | 14.9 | 14.04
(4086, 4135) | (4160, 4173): 0.97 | 14.9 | 14.39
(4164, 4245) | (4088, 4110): 0.86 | 15.6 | 13.44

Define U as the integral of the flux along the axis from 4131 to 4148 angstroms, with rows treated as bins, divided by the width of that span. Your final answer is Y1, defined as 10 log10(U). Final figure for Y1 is 12.10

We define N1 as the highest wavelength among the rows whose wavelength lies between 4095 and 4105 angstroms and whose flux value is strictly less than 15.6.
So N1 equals 4103.82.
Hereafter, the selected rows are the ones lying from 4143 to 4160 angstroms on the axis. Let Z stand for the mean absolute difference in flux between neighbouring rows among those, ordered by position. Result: 0.30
